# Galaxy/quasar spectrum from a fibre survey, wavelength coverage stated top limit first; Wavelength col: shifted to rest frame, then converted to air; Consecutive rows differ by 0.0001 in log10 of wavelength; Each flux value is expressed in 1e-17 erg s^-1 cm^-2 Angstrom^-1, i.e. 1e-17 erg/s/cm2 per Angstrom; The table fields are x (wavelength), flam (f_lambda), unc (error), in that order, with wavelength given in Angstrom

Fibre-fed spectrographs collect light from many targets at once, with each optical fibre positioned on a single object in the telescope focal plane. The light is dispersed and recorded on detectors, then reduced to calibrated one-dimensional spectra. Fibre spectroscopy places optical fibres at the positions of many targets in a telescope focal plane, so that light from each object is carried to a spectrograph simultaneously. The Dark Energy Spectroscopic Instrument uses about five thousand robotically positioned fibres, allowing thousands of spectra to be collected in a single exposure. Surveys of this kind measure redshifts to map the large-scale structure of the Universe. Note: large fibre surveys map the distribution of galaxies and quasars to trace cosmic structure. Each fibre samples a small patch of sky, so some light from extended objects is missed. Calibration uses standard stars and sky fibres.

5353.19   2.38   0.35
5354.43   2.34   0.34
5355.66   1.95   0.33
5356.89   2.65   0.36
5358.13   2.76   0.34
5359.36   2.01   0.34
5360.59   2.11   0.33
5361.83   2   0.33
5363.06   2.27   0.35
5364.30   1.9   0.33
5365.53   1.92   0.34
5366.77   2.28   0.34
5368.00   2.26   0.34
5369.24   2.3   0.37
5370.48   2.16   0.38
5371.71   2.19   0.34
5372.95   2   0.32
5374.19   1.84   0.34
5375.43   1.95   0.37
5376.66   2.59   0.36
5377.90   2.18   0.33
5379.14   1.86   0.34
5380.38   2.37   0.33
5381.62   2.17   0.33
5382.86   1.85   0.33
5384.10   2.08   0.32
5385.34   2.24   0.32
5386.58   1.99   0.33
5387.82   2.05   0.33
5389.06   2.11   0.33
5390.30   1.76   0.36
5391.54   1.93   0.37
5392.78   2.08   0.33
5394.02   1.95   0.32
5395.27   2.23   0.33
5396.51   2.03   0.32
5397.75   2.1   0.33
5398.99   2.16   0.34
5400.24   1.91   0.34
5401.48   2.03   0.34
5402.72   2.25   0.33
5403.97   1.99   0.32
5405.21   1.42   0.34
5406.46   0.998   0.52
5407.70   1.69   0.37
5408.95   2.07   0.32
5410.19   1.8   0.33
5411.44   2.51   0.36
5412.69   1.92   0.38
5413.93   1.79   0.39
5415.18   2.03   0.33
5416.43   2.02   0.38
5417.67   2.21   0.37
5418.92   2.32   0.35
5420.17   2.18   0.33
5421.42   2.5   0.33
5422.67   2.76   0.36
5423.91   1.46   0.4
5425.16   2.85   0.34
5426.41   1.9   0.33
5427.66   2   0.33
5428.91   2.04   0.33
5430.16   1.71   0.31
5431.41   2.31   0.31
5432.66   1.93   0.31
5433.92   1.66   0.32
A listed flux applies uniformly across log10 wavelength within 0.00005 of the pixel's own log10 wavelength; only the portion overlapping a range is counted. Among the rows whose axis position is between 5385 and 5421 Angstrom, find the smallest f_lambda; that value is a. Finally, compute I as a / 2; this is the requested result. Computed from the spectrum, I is 0.50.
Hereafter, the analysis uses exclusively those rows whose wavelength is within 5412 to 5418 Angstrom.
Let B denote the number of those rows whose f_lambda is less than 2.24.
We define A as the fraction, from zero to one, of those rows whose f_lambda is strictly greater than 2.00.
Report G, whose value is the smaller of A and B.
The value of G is 0.60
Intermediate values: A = 0.6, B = 5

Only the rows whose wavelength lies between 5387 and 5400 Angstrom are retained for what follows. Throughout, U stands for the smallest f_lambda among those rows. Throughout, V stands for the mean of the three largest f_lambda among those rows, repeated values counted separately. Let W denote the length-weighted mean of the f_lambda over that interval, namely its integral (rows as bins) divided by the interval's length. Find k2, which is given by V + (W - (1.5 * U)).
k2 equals 1.6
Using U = 1.76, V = 2.17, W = 2.04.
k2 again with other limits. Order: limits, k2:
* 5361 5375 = 1.6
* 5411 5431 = 2.7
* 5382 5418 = 2.8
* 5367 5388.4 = 1.8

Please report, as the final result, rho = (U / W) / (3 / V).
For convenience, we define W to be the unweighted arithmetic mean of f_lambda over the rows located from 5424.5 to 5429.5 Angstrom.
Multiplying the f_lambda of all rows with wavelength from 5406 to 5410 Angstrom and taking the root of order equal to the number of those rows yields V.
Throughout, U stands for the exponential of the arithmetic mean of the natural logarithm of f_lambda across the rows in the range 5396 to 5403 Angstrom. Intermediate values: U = 2.08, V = 1.52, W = 2.20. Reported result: 0.48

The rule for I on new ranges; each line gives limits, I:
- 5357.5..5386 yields 0.92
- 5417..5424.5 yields 0.73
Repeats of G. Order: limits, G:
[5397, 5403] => 0.80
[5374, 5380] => 0.40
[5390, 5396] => 0.40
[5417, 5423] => 1.00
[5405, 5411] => 0.20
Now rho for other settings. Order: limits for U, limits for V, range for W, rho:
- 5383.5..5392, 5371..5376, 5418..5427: 0.59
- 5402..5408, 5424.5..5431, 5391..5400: 0.54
